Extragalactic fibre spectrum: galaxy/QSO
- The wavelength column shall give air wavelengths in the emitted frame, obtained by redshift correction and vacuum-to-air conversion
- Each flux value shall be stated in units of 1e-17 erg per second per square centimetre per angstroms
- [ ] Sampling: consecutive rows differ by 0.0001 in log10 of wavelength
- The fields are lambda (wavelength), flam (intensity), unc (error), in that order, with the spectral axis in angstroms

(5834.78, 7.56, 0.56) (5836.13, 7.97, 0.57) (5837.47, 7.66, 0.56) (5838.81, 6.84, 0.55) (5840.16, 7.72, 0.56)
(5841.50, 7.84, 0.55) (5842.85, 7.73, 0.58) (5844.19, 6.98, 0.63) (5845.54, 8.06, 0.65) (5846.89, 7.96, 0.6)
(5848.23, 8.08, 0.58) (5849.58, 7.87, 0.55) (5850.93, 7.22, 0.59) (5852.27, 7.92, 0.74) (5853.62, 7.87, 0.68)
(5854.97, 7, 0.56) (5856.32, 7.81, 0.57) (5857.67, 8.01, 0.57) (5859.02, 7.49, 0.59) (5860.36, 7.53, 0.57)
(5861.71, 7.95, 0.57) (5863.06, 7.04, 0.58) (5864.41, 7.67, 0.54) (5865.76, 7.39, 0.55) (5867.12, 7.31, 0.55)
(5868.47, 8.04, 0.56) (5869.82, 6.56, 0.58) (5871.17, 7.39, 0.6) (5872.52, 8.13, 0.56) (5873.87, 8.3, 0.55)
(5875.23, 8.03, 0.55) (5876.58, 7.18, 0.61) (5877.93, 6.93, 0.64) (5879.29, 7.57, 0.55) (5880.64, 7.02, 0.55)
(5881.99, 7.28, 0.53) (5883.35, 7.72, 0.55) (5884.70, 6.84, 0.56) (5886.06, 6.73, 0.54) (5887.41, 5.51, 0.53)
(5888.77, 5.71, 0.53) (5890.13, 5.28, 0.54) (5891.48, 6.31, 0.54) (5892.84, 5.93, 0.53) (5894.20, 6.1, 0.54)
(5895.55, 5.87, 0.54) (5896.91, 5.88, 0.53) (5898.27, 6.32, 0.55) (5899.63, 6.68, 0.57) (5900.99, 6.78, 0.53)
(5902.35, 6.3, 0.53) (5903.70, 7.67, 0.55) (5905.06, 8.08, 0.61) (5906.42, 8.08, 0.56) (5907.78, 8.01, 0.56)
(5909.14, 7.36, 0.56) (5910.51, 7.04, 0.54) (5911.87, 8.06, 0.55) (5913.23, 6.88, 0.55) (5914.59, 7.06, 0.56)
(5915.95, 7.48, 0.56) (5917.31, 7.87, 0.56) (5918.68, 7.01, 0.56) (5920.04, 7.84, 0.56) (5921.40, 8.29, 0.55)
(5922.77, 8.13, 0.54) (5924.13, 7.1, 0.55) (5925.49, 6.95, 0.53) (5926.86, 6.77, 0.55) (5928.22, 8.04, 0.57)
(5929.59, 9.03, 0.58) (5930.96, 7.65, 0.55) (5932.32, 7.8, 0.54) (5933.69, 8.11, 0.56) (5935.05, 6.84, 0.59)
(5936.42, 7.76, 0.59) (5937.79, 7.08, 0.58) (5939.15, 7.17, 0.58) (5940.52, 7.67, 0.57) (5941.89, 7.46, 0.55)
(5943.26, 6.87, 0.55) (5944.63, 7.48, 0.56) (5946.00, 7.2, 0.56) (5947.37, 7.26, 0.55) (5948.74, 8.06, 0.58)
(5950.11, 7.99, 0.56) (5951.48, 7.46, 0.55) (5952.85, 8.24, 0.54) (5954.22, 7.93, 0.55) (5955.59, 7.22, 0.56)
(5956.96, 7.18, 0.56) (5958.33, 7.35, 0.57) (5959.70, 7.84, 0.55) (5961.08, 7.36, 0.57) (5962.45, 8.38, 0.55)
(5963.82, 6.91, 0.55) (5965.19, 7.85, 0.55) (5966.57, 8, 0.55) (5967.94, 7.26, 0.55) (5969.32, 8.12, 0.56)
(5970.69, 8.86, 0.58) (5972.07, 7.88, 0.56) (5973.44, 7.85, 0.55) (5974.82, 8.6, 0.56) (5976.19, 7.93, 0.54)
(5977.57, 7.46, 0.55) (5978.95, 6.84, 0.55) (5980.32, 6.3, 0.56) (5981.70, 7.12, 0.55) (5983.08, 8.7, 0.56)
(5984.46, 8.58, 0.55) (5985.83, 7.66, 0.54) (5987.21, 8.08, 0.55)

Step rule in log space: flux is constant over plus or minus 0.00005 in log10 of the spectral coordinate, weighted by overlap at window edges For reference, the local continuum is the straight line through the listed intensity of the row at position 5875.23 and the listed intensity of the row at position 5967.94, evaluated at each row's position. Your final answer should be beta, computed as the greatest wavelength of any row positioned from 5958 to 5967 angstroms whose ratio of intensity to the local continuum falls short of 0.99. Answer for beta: 5963.82 angstroms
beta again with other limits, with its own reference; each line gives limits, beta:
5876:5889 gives 5888.77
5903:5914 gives 5913.23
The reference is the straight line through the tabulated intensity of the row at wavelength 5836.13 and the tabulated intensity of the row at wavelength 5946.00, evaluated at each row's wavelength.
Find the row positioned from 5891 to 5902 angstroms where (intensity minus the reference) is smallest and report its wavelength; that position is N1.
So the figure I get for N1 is 5895.55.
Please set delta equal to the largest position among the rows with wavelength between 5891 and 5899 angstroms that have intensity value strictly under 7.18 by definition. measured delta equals 5898.27 angstroms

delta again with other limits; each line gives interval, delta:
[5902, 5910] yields 5902.35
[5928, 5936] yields 5935.05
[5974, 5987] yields 5981.70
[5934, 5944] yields 5943.26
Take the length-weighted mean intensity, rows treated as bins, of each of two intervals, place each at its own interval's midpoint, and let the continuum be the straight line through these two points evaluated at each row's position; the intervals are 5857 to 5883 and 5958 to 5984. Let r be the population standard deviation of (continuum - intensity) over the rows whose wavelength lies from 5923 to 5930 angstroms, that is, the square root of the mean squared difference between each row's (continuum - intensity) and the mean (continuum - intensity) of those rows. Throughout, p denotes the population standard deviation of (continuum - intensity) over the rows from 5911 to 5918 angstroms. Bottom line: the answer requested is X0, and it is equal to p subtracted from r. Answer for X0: 0.4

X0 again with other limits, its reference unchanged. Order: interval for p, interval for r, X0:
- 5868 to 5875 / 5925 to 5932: 0.2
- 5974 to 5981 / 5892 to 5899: -0.6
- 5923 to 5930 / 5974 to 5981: 0.0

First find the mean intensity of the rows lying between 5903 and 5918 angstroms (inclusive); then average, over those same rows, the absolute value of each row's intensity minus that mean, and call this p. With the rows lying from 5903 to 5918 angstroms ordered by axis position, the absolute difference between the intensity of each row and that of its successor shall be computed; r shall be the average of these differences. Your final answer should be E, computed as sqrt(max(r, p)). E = 0.68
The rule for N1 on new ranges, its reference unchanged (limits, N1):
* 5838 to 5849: 5838.81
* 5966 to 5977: 5967.94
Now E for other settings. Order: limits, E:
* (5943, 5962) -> 0.64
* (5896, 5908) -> 0.88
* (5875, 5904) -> 0.80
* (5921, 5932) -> 0.86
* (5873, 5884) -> 0.68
